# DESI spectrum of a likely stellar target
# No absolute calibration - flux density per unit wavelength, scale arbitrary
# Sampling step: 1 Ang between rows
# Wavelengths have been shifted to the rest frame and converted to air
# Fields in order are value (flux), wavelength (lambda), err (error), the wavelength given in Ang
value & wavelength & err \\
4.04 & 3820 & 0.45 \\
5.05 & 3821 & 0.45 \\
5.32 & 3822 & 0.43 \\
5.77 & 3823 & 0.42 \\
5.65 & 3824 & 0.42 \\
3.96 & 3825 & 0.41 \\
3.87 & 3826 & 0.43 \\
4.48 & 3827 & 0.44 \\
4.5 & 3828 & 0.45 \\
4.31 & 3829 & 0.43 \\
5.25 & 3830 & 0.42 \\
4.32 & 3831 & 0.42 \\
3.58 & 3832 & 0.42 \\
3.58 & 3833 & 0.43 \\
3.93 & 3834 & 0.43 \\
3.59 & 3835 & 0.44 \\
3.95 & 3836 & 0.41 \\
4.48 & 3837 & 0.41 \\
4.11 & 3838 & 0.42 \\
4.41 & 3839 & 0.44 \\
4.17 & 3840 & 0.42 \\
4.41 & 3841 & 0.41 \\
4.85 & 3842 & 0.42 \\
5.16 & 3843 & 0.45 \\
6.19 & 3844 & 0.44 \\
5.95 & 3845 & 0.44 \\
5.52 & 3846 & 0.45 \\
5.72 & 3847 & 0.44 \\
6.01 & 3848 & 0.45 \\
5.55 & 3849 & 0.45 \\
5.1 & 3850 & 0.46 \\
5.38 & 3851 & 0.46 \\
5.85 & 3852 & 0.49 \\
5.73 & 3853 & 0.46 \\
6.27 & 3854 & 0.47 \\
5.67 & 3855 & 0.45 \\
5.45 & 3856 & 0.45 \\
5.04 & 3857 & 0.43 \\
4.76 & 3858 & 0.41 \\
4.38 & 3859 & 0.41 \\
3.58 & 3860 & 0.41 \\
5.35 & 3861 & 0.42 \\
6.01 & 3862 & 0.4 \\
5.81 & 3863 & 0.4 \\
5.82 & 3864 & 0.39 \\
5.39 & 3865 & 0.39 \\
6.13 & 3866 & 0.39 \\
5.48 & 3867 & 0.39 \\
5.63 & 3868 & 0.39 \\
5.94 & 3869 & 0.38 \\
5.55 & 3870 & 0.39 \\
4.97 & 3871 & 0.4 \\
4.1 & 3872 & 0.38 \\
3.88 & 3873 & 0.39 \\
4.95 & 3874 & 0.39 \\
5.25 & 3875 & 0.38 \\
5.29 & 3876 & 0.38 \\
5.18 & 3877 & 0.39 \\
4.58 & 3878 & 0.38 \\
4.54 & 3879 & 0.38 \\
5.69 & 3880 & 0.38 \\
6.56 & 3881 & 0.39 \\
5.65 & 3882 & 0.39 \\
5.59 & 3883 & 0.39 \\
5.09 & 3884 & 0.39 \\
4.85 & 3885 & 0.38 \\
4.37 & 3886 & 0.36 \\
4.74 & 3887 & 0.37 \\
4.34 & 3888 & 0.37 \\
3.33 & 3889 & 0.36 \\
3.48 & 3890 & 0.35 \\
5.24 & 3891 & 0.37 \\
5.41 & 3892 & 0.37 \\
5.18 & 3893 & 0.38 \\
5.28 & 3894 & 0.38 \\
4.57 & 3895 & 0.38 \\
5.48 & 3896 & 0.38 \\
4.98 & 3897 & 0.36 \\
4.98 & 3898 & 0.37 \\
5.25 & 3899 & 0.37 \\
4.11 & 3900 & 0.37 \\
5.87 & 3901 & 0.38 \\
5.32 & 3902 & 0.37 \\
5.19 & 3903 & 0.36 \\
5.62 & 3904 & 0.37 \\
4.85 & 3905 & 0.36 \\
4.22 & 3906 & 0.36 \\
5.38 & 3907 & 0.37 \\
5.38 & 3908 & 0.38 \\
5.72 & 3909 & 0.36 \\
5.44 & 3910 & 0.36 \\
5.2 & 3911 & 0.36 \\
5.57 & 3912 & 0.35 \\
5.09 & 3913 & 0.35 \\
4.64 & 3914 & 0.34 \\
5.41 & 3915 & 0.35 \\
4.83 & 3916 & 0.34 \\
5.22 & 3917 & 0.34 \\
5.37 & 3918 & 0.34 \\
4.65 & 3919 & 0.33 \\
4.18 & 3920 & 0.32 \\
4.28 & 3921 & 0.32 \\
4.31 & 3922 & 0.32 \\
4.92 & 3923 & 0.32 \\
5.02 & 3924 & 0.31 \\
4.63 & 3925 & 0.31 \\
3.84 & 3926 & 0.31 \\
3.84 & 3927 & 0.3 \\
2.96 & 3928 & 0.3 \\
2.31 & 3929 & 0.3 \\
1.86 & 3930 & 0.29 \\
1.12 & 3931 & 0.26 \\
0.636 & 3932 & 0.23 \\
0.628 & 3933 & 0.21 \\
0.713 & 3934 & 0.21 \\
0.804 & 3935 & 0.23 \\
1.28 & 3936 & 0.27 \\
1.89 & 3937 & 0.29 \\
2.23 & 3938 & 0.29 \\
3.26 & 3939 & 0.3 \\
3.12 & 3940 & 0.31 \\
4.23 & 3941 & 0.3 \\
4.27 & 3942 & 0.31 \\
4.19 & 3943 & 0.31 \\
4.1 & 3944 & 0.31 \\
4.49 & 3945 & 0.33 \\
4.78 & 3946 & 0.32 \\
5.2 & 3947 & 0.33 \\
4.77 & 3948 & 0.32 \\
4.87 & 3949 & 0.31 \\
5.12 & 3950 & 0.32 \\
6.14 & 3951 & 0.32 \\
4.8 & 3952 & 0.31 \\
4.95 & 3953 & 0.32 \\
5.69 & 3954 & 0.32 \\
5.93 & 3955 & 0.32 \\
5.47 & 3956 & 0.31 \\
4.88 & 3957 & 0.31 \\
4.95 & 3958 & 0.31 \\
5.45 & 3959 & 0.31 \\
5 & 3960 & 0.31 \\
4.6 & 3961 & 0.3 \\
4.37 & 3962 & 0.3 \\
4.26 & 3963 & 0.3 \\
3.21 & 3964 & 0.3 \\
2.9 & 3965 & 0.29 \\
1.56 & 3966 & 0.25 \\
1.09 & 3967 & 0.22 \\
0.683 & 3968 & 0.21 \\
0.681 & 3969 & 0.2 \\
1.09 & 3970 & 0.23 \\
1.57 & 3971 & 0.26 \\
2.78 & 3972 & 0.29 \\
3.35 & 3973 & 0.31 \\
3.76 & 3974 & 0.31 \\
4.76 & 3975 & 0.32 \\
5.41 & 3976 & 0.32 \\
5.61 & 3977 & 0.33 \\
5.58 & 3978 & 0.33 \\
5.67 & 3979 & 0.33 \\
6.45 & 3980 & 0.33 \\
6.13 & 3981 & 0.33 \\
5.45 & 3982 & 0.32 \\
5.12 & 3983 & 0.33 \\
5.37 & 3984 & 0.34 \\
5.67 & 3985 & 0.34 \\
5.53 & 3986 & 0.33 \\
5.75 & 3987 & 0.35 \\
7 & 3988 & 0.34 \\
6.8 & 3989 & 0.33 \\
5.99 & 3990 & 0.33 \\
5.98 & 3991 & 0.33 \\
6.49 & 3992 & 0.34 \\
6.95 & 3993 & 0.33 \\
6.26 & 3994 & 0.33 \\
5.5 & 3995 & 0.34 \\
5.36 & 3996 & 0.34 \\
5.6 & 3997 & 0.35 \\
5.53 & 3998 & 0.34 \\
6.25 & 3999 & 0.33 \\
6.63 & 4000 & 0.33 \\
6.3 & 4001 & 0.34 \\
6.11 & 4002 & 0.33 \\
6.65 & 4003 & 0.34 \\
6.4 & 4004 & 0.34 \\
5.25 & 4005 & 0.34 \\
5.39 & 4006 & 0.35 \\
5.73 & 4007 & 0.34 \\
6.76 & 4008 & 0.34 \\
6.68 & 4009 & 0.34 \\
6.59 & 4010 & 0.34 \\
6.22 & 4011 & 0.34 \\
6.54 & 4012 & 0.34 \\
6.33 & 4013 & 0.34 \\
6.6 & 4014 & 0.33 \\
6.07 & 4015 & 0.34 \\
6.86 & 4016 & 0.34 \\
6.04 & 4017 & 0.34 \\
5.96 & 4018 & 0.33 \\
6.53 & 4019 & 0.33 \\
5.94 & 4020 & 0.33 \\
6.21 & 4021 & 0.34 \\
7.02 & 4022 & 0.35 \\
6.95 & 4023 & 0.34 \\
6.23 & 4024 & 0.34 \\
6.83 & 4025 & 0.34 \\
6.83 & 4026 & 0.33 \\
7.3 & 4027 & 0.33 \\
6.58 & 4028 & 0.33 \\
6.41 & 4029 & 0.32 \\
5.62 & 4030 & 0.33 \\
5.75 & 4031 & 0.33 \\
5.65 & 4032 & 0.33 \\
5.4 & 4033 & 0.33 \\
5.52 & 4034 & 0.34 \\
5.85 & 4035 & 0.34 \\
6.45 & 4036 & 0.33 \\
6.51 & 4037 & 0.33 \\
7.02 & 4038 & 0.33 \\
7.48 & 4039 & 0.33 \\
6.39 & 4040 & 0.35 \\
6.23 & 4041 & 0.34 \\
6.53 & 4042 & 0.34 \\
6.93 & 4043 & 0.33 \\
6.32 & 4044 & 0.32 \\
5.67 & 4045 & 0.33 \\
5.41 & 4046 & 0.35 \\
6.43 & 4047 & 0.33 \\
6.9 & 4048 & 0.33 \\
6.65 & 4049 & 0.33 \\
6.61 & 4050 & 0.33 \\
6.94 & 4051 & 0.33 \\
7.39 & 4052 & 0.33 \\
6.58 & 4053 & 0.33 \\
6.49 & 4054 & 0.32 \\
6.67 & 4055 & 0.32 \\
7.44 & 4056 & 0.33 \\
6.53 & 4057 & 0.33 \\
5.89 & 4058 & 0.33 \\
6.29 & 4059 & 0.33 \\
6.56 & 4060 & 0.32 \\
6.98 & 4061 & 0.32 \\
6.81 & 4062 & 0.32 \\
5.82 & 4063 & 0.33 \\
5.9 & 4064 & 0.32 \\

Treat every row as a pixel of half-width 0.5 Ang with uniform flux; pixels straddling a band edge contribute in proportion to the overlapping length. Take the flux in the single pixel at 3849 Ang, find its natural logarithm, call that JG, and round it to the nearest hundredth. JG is 1.71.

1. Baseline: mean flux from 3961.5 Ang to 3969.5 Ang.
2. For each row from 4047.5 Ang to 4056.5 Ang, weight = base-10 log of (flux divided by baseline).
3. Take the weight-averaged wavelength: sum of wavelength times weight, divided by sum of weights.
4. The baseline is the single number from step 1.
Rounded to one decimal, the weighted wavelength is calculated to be 4052.0 Ang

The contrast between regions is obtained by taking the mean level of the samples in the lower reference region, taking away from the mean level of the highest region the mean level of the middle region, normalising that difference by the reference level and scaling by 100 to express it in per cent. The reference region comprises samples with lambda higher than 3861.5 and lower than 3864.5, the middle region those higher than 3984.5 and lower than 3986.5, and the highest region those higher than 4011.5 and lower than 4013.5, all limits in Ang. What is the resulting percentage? 14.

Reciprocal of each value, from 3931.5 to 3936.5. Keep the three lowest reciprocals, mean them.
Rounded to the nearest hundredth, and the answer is 1.14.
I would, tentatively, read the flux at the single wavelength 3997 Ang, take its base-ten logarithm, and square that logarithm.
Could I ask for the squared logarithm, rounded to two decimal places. 0.56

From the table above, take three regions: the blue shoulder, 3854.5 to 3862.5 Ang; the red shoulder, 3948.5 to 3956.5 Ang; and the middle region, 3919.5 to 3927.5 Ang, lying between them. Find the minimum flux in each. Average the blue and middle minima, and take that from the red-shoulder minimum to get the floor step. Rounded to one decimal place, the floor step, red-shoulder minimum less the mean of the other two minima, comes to 1.1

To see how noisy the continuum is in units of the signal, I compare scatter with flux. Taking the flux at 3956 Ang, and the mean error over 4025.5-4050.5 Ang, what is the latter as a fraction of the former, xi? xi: 0.061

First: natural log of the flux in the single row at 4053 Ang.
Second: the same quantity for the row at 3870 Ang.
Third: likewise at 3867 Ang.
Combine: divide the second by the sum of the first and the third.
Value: 0.48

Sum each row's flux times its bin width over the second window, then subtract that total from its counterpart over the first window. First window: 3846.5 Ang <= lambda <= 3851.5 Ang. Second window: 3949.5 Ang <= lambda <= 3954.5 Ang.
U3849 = 1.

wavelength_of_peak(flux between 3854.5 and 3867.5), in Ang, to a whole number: 3866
